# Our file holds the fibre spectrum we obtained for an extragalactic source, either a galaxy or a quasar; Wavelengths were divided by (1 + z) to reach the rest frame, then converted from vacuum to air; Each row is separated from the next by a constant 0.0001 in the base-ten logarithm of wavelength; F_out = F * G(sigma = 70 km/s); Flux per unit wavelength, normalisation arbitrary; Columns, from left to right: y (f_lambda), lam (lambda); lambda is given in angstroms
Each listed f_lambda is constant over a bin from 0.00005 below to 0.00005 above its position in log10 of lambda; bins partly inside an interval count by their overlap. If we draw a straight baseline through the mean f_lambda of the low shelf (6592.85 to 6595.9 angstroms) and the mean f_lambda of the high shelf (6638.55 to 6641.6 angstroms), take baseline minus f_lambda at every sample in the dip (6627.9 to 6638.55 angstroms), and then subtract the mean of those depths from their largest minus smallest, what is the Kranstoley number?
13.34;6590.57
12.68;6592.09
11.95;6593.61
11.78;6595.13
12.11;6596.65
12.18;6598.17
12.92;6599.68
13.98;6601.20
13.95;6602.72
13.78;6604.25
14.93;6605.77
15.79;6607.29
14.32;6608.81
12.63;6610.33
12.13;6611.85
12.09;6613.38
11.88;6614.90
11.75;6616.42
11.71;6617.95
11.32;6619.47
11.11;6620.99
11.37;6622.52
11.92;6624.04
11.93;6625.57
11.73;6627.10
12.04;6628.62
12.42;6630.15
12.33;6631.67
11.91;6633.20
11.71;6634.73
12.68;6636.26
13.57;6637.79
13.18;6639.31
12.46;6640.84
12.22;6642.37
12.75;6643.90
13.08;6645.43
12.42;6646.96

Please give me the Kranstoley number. 1.5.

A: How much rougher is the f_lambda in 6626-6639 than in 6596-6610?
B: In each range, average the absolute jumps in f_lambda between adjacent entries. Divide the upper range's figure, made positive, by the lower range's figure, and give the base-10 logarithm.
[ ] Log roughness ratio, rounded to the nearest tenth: -0.2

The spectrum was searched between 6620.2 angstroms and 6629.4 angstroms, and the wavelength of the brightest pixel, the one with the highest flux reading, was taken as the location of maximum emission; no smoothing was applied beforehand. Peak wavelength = 6628.62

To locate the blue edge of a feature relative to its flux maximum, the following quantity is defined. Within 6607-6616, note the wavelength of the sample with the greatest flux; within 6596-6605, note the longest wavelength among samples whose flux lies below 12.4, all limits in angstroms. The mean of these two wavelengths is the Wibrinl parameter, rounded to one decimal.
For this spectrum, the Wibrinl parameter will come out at 6602.7 angstroms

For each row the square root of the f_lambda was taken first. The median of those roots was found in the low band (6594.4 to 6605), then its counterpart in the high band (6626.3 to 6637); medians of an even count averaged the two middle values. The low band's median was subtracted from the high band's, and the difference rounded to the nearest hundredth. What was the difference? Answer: -0.12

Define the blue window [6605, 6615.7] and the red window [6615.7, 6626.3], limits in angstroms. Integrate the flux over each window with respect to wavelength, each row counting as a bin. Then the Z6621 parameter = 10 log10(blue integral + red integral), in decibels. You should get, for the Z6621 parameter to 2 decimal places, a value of 24.25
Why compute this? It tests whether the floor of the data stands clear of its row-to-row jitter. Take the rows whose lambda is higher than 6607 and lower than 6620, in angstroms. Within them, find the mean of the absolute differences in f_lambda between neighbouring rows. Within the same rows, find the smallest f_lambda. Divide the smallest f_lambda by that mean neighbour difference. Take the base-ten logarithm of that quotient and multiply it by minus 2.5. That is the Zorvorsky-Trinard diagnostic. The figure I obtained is -3.3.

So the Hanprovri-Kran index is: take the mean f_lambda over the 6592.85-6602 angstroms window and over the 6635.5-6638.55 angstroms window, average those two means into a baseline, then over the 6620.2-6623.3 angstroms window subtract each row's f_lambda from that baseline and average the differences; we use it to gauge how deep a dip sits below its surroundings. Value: 1.57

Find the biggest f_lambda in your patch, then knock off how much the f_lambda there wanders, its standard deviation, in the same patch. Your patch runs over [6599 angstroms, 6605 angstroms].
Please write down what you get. 13.5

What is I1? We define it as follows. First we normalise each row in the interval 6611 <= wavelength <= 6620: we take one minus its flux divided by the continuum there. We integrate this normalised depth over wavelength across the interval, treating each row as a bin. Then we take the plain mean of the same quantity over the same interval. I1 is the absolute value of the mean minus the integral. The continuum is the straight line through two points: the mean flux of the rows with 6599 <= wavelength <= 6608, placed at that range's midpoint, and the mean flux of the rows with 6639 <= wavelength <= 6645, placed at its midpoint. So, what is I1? 1.1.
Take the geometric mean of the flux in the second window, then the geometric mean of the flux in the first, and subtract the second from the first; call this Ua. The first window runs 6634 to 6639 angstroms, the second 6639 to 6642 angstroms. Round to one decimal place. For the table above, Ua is -0.2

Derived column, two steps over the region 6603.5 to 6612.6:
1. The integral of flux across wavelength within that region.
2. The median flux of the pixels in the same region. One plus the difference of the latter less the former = -112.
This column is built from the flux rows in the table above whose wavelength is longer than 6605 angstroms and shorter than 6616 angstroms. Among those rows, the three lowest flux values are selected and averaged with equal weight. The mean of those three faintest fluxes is 12.0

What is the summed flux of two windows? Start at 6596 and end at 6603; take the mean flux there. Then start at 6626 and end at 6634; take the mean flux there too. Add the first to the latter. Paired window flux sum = 25.1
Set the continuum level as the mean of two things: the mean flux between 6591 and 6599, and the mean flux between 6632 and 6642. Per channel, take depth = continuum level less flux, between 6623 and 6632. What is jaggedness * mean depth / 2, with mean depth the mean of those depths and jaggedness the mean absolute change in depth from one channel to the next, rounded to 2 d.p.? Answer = 0.03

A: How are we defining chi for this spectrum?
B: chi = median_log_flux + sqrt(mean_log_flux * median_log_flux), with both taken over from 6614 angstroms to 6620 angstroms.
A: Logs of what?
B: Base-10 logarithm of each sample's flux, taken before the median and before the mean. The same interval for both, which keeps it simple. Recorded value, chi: 2.14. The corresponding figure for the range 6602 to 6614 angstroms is 2.28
